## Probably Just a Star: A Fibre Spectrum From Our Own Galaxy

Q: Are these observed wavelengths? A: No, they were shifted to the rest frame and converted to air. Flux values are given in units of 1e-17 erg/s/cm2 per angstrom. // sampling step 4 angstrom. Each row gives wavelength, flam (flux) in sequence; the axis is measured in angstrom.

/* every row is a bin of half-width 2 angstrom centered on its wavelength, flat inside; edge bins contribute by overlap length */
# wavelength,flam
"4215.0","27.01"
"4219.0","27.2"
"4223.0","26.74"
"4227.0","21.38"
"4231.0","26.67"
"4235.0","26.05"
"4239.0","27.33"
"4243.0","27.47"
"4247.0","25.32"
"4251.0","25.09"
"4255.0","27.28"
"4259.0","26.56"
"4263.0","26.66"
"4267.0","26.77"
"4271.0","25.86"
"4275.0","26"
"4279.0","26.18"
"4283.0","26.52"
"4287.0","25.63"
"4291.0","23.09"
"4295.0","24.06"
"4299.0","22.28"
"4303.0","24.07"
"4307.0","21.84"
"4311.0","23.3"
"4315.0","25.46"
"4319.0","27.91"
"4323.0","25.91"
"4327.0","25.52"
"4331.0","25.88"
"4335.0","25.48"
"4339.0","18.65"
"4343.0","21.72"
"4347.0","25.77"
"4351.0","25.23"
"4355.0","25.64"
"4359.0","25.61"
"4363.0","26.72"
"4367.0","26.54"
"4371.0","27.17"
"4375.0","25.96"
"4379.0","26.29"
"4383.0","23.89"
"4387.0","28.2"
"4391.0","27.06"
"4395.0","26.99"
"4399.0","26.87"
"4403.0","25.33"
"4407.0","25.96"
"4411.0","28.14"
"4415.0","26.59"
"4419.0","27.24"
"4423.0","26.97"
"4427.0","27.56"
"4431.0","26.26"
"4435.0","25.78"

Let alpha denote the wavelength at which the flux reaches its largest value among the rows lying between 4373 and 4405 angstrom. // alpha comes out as 4387.0 angstrom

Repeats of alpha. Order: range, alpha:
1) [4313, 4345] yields 4319.0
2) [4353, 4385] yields 4371.0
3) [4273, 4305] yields 4283.0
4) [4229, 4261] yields 4243.0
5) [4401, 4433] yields 4411.0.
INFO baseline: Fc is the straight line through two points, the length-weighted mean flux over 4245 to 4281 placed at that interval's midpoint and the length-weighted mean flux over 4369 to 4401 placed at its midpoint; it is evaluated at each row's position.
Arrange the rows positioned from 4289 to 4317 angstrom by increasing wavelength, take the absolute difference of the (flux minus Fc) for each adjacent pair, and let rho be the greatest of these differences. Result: 2.2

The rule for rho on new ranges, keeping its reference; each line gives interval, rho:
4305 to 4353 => 6.8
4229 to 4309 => 2.6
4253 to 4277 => 0.9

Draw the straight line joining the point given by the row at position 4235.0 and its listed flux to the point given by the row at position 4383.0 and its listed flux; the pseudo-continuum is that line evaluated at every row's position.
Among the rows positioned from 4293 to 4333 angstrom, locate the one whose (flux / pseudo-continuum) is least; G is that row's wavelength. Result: 4307.0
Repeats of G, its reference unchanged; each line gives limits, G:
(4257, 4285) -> 4271.0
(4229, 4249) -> 4247.0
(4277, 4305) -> 4299.0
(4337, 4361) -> 4339.0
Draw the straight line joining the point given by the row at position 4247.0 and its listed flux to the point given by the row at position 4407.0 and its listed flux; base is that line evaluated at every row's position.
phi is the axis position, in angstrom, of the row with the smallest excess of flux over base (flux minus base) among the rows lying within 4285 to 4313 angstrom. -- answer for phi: 4307.0 angstrom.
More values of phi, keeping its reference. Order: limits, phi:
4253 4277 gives 4271.0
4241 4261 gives 4251.0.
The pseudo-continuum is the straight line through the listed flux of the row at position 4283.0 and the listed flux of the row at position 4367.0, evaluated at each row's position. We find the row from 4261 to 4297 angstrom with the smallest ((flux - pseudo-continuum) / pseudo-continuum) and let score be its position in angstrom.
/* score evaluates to 4291.0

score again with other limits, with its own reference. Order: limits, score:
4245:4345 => 4339.0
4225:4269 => 4227.0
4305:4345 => 4339.0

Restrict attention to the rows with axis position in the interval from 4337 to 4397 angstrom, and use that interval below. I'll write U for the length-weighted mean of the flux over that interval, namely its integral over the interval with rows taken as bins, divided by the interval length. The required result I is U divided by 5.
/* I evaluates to 5.09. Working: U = 25.4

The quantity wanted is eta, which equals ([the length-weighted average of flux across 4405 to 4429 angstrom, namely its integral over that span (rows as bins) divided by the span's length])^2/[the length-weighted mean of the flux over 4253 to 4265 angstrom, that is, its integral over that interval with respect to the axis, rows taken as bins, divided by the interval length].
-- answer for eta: 27.3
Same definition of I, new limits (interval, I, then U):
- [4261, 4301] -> 5.06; 25.3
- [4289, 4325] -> 4.84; 24.2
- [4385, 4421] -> 5.39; 26.9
